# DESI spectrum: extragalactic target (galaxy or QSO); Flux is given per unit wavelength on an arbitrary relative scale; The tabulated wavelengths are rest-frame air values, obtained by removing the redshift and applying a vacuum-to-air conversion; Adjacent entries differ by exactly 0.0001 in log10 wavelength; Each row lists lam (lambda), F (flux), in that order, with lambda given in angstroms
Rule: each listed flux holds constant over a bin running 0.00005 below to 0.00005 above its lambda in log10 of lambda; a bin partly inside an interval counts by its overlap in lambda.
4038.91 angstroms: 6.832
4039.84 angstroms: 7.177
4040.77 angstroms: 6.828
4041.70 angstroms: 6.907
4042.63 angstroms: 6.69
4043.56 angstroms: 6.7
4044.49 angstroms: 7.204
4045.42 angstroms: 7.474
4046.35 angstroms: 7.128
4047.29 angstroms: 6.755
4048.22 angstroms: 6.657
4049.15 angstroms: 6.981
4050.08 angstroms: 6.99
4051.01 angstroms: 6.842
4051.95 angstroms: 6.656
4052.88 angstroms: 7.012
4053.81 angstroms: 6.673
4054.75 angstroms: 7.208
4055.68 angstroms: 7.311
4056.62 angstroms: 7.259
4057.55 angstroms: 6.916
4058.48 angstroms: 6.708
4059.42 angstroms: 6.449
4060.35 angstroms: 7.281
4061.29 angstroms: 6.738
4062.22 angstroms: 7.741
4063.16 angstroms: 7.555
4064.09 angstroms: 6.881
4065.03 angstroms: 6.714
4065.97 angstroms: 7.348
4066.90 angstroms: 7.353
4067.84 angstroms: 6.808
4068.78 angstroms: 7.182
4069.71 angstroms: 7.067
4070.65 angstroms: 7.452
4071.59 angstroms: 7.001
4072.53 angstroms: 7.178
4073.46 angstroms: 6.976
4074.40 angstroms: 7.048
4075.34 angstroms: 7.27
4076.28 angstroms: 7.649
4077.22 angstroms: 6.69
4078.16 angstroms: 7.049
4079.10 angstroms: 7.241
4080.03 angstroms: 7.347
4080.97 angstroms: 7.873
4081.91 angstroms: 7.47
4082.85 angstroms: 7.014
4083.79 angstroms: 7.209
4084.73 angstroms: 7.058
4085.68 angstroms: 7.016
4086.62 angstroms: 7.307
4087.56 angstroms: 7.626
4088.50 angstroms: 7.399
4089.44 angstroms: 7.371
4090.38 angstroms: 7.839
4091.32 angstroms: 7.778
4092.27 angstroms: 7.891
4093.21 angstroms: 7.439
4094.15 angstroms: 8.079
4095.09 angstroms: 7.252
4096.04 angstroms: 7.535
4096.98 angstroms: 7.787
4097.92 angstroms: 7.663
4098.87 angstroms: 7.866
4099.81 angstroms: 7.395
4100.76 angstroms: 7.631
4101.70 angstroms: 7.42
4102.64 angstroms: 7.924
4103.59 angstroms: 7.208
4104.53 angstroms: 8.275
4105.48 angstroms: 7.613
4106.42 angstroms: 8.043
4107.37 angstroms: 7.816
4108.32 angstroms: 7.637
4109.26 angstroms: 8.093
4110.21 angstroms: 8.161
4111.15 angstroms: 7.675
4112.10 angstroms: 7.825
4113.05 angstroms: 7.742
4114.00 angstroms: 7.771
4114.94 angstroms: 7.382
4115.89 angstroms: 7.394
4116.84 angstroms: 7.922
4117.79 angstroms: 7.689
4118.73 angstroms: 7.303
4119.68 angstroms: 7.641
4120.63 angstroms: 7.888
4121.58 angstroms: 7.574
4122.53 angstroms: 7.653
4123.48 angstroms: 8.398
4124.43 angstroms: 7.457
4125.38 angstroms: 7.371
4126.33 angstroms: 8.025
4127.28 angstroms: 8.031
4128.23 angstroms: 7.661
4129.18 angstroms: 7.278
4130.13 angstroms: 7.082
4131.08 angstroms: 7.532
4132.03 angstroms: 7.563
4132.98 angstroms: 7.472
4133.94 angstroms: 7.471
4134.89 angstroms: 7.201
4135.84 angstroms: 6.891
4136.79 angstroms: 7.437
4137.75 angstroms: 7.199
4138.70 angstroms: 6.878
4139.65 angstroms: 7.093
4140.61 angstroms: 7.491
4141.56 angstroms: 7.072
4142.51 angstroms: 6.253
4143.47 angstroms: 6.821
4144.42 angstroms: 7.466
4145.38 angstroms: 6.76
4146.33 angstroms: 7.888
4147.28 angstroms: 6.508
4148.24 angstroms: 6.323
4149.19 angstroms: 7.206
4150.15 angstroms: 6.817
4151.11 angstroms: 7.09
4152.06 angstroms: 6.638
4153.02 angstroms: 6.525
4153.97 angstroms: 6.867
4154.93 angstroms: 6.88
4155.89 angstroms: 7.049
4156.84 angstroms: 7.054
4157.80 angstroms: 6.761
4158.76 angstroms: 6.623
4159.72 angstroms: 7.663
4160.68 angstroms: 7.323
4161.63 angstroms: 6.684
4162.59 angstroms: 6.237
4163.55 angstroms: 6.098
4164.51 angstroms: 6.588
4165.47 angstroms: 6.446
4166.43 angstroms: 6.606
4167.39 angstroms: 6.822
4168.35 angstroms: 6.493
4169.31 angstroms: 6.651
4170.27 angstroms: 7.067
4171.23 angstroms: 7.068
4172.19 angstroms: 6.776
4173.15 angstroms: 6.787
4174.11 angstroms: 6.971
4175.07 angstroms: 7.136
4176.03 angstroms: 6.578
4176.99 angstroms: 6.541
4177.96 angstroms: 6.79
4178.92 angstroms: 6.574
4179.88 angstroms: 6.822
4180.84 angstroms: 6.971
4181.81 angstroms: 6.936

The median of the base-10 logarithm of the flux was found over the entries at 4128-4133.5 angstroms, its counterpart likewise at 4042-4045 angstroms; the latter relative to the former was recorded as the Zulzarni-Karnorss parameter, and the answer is 0.94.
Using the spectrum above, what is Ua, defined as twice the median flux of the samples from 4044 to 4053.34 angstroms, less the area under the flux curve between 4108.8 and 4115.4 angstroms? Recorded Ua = -38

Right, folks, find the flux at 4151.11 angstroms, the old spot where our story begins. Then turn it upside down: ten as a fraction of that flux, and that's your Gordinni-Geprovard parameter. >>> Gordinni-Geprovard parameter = 1.41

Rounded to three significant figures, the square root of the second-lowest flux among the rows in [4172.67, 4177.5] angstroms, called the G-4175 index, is 2.56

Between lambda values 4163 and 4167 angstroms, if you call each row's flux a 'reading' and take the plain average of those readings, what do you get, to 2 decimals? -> 6.43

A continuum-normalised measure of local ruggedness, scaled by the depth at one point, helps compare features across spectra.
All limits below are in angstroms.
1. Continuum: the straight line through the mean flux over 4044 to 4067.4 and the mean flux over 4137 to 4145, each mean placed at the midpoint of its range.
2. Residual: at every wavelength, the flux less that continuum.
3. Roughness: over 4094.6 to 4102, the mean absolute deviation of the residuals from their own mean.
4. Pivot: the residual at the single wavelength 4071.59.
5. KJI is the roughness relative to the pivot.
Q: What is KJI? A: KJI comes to -5.2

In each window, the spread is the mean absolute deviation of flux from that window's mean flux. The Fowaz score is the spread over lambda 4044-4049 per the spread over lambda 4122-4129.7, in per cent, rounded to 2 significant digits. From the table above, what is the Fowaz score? 86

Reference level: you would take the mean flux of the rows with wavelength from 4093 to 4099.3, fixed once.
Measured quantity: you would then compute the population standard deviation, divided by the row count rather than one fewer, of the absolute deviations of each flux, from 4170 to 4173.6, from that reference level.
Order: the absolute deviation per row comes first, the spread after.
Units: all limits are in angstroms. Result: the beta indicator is 0.14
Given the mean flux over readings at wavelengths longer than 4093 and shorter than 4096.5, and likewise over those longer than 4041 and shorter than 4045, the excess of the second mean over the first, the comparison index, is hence -0.70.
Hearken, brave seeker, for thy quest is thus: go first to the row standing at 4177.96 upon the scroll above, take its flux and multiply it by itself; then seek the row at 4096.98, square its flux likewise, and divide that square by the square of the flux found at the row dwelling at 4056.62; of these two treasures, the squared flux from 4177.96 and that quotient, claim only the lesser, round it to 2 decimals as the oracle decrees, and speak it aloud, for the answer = 1.15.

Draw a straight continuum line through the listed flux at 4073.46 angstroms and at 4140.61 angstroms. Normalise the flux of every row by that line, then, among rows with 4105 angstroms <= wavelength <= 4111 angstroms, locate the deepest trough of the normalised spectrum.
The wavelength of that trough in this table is 4105.48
